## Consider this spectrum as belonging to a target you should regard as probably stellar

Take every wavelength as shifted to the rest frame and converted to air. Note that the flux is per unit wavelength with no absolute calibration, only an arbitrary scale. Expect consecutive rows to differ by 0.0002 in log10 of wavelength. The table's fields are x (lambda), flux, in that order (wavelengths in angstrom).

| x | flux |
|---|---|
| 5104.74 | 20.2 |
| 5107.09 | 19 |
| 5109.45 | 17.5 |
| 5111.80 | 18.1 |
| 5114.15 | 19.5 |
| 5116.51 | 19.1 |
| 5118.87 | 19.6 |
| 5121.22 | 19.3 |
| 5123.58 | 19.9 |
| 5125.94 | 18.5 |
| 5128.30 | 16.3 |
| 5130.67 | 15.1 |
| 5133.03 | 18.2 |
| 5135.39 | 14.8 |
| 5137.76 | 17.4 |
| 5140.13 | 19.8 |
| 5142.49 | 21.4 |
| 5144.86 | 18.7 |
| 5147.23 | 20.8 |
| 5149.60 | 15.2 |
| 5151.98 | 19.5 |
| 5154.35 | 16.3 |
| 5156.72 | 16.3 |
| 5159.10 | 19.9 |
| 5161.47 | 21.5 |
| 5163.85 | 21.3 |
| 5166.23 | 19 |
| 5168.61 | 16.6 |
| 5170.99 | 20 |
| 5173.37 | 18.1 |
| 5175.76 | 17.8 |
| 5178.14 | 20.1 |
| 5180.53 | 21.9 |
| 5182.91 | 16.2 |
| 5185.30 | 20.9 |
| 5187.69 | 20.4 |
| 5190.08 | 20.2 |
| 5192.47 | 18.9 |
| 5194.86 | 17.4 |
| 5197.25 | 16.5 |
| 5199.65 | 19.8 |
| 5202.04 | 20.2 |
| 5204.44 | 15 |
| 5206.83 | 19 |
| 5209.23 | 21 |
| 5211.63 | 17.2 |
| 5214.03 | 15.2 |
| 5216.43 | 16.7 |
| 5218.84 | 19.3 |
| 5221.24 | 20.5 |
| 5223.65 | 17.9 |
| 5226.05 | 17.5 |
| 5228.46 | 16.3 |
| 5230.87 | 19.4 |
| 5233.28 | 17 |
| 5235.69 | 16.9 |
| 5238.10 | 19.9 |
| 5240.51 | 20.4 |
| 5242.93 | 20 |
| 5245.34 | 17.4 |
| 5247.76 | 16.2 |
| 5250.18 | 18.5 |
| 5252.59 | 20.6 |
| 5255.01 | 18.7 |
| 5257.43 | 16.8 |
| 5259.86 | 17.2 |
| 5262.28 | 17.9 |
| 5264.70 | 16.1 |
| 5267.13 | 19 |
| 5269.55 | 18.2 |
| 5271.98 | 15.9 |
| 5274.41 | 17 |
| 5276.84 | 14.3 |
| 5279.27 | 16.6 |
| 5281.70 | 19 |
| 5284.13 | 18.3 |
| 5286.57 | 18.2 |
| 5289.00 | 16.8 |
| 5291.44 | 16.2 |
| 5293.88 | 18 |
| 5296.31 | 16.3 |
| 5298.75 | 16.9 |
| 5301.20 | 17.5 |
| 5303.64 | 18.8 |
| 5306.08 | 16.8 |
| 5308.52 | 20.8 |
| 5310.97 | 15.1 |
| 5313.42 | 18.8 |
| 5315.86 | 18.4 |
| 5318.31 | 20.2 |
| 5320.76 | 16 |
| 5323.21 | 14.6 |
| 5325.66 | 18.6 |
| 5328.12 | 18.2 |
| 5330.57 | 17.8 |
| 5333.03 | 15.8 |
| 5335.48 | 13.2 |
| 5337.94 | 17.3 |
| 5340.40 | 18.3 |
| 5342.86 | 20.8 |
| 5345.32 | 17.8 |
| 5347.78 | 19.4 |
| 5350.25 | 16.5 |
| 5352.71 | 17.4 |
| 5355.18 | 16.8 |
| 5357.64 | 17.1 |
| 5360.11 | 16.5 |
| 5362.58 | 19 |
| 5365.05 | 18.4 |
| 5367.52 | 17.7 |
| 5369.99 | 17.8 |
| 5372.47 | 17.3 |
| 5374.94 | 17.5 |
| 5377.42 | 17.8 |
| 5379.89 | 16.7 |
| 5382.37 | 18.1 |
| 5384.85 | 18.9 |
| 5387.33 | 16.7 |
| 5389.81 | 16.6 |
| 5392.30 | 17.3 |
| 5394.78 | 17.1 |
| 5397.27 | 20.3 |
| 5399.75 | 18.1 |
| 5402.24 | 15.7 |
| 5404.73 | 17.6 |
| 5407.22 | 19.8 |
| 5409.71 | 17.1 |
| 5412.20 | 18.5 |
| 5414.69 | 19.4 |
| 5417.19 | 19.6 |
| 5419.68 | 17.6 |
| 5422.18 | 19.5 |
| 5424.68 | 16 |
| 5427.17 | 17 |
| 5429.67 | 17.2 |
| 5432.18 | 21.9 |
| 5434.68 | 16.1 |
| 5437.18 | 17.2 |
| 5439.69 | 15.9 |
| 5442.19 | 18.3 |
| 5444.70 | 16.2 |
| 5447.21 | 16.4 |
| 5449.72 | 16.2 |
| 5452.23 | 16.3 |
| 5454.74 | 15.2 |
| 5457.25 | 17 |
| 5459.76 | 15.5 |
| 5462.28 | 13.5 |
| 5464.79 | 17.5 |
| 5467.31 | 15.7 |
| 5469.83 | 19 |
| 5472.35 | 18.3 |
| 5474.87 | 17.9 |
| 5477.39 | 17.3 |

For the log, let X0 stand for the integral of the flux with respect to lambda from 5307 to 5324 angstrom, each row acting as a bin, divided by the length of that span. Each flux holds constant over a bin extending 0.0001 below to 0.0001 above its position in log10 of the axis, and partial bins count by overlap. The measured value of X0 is 17.8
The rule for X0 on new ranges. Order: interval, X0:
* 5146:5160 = 18.0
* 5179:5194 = 19.7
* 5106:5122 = 18.9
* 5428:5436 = 18.3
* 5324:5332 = 17.9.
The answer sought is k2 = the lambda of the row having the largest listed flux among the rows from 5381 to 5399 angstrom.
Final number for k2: 5397.27 angstrom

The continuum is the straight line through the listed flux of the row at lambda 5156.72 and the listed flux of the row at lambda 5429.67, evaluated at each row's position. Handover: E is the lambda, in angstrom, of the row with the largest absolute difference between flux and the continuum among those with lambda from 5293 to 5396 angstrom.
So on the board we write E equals 5308.52 angstrom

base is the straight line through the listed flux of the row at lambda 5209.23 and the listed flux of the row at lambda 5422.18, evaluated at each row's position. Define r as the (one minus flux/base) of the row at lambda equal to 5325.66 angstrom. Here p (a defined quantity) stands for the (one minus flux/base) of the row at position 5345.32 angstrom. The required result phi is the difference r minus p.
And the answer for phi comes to -0.03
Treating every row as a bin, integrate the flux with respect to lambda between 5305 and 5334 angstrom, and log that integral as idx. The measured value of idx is 511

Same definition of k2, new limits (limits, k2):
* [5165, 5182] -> 5180.53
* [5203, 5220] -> 5209.23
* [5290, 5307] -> 5303.64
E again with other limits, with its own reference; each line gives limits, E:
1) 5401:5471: 5432.18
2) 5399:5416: 5407.22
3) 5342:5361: 5342.86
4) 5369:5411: 5397.27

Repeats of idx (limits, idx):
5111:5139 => 503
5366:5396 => 524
